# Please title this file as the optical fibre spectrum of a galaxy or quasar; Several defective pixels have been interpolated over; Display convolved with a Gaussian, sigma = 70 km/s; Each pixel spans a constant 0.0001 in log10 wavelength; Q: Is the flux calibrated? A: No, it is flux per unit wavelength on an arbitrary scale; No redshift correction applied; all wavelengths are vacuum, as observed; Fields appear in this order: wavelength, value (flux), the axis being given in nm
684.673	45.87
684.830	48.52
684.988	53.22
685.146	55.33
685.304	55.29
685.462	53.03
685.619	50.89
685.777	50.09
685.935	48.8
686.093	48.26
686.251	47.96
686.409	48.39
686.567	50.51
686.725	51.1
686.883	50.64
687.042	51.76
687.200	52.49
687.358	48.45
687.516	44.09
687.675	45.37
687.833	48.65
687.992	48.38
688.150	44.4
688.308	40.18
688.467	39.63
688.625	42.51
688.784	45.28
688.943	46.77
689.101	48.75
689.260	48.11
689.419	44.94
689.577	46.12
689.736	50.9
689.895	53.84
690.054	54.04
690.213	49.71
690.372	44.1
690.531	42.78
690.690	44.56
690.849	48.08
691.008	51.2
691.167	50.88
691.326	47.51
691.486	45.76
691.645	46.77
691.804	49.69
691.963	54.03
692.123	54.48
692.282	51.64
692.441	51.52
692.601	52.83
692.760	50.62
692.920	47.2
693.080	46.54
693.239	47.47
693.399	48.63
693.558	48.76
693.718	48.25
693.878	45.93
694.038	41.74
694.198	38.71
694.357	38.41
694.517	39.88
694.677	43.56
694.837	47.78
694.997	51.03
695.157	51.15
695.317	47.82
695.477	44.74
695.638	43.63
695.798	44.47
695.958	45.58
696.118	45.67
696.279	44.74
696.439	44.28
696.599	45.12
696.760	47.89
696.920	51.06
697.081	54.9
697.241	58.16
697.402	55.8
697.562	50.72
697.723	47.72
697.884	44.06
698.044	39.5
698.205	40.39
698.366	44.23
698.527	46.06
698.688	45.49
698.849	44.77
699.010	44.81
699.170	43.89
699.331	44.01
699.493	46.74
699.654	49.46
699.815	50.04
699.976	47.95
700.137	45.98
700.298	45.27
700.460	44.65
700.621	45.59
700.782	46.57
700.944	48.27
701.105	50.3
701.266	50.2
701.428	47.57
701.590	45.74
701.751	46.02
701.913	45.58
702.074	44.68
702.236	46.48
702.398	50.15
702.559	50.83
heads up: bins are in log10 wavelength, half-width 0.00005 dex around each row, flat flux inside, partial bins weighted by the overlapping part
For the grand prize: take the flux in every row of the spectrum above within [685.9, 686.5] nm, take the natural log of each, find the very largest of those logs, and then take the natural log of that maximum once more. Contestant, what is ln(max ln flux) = 1.36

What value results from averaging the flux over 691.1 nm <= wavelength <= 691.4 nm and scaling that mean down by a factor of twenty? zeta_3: 2.46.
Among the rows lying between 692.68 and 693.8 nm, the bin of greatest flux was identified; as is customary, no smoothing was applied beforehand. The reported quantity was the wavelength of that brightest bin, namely 692.760 nm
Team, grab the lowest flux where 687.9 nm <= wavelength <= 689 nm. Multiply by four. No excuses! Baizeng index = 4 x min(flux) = 159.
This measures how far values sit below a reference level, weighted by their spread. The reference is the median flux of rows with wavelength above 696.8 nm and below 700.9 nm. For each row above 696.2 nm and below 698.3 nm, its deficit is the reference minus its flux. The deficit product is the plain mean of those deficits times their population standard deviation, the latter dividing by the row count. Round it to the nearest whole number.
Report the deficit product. -11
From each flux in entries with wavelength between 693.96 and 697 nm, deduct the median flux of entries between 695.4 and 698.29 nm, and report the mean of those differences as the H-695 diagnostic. -0.23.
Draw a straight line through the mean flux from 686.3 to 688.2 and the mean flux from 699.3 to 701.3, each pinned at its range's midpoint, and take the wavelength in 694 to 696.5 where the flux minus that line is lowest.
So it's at 694.357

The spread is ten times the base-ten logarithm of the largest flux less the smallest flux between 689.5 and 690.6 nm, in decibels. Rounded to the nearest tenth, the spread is 10.5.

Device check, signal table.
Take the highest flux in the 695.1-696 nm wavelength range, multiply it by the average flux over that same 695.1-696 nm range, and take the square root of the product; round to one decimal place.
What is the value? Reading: 48.6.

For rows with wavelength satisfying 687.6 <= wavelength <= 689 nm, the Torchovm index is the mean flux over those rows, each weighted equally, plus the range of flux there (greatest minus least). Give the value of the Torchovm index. 53.6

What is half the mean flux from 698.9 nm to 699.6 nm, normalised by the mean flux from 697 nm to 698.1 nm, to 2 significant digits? 0.45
